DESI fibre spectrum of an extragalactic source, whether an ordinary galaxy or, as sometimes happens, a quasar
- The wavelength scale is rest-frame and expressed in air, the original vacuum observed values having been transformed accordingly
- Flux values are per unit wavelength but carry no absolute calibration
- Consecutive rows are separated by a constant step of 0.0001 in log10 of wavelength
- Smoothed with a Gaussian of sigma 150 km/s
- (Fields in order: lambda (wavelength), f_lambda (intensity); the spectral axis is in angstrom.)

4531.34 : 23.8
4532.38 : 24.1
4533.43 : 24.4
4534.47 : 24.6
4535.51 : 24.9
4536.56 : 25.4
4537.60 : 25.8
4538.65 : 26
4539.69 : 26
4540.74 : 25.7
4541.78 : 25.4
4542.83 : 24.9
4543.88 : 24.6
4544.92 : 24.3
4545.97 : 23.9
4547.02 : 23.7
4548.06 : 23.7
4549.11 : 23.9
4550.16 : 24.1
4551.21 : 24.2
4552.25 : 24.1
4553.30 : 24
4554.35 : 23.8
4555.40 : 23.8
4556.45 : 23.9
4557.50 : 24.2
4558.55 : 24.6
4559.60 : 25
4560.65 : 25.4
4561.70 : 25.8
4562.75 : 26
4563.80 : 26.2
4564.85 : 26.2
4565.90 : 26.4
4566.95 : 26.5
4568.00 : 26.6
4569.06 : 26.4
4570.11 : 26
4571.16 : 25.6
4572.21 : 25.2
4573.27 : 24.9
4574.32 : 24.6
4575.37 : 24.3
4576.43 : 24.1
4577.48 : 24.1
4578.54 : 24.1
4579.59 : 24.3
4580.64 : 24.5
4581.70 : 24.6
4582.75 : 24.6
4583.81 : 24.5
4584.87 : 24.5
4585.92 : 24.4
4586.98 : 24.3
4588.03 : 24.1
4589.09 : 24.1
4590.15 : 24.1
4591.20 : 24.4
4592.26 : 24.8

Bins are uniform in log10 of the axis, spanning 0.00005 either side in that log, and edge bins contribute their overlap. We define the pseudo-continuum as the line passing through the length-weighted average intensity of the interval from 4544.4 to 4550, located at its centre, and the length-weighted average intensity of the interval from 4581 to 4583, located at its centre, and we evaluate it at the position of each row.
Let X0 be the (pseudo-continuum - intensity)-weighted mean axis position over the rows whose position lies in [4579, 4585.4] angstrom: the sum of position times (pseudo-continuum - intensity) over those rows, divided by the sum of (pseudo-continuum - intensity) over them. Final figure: 4582.0 angstrom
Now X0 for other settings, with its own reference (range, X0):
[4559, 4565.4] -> 4562.7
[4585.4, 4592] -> 4588.8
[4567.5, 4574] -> 4569.8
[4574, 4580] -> 4578.0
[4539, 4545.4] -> 4541.5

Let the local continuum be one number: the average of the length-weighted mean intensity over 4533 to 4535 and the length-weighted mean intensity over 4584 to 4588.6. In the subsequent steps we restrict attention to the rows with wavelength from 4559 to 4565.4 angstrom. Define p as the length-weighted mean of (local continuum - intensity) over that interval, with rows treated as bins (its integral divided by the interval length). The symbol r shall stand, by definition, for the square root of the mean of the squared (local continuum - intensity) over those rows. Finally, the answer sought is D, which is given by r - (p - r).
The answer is 4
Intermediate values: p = -1.3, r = 1.37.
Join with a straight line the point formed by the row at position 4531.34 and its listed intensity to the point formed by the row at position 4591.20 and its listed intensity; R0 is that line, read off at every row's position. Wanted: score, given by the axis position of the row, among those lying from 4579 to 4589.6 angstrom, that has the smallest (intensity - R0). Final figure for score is 4589.09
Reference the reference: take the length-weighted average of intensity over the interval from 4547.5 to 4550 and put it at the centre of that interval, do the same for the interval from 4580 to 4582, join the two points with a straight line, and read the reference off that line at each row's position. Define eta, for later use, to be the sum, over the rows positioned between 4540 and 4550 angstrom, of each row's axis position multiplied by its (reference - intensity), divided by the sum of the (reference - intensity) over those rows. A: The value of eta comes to 4542.0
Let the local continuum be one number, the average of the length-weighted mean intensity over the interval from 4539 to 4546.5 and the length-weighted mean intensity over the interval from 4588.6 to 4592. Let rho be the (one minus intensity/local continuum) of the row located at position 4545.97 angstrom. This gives 0.029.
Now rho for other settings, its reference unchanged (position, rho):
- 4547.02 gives 0.037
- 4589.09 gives 0.021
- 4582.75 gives 0.001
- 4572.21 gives -0.023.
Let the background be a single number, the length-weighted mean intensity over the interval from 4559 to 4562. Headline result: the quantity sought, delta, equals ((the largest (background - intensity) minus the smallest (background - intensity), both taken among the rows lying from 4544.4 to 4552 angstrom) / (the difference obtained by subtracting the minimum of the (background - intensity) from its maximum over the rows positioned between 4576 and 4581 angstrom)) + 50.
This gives 51.5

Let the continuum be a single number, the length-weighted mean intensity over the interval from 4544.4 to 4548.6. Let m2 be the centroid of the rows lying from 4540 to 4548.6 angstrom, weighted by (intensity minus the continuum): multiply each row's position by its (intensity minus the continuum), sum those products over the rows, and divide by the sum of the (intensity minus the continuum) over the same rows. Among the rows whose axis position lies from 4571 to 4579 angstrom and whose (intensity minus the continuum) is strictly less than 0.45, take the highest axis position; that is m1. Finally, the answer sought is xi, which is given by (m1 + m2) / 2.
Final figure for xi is 4560.1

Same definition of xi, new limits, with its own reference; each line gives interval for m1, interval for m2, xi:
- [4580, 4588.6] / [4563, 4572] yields 4577.7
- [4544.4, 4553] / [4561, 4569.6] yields 4558.9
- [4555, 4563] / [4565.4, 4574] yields 4563.2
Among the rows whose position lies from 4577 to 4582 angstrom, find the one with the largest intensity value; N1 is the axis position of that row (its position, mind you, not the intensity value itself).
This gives 4581.70 angstrom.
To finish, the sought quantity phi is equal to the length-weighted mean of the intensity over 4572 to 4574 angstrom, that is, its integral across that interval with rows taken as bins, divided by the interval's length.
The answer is 24.9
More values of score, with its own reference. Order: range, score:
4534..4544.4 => 4543.88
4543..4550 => 4548.06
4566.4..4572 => 4571.16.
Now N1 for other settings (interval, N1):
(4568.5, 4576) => 4569.06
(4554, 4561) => 4560.65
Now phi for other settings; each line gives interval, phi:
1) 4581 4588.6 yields 24.4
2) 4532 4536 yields 24.5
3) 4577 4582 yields 24.3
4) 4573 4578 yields 24.4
